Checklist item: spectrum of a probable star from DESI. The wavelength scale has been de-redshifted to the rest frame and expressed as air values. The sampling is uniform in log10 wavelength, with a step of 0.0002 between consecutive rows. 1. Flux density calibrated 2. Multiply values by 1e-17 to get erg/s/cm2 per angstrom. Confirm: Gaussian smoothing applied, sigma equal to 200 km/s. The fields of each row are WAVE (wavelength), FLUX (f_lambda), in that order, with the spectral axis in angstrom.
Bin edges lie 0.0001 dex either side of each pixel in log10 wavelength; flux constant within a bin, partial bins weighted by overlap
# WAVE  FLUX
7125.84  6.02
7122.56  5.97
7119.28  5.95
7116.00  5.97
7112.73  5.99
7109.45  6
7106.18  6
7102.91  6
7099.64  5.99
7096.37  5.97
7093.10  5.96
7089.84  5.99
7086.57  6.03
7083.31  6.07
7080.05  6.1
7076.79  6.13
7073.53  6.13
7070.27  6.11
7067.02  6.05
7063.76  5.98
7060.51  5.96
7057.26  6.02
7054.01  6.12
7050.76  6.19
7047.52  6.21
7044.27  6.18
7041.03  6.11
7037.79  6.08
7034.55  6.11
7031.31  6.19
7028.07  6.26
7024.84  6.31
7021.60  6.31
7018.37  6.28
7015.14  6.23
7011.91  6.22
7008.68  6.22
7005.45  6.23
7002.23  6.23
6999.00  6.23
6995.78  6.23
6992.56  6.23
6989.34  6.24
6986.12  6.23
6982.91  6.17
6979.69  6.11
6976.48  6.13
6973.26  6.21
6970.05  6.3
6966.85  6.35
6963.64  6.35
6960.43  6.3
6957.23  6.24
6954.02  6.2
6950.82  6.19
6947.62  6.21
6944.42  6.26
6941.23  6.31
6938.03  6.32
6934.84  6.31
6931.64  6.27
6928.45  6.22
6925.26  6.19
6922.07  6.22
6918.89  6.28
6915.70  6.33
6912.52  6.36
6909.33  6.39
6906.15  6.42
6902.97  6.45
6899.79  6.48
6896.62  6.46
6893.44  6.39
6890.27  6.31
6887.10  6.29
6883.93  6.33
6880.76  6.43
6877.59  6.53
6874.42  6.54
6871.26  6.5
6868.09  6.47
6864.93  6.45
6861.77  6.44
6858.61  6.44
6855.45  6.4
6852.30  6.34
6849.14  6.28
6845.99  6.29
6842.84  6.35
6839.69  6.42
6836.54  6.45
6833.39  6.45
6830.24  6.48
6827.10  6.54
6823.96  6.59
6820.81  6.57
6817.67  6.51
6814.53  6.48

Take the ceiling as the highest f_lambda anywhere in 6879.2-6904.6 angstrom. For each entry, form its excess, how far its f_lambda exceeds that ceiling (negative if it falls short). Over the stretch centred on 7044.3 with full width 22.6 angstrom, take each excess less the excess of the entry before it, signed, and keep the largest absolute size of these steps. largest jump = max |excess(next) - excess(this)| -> 0.070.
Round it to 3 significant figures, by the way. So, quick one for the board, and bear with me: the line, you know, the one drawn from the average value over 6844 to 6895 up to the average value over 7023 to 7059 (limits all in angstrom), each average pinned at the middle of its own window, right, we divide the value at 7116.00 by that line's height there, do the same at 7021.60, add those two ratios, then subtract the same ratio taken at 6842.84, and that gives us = 1.02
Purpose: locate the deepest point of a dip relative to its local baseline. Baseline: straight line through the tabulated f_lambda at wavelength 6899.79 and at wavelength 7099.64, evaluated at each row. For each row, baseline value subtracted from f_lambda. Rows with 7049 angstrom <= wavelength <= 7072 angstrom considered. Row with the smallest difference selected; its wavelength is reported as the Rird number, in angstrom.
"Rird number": 7060.51 angstrom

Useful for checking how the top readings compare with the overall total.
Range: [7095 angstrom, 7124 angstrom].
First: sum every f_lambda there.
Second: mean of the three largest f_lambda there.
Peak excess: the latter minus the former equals -47.8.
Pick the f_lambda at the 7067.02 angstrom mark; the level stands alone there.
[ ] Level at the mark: 6.05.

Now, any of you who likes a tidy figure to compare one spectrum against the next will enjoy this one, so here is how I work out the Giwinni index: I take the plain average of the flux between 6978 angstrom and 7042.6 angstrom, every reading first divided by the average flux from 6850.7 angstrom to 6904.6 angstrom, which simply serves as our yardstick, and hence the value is 0.97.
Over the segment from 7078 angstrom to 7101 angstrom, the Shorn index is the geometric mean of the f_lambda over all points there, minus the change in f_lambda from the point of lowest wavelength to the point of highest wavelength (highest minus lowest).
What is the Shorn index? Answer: 6.13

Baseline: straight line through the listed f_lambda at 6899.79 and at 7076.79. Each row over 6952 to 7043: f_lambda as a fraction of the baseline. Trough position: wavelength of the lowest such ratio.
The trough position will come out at 6979.69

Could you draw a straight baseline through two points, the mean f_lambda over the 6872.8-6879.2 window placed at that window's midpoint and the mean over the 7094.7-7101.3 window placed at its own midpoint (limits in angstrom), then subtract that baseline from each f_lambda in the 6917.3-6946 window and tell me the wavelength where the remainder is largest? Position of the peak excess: 6938.03 angstrom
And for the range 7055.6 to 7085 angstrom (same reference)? 7076.79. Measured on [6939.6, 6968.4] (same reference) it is 6966.85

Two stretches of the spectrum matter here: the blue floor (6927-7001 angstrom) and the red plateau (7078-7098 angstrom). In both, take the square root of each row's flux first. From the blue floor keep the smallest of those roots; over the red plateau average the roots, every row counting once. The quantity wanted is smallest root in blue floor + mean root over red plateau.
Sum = 4.93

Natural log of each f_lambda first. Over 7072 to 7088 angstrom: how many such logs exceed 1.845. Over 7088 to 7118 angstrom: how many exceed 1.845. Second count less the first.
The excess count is 0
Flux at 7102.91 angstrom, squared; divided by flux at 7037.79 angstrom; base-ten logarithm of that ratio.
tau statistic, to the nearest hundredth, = 0.77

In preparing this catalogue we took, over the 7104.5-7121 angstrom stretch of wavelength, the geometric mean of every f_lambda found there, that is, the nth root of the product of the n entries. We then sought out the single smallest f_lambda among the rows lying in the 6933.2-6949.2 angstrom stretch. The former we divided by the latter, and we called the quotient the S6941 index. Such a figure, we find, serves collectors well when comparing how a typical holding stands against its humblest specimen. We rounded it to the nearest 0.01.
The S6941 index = 0.96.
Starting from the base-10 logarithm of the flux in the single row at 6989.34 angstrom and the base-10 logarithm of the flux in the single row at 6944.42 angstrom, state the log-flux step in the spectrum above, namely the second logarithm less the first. 0.0014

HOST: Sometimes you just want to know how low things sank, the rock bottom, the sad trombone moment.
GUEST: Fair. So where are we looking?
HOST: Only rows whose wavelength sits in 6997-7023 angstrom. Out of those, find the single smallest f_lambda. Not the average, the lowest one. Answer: 6.22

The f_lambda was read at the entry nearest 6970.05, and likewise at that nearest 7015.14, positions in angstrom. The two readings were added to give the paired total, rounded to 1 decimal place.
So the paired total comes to 12.5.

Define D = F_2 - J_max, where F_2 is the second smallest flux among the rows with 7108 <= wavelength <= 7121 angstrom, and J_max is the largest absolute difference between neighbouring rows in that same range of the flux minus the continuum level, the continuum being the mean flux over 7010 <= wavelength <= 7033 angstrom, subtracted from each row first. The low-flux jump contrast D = 5.95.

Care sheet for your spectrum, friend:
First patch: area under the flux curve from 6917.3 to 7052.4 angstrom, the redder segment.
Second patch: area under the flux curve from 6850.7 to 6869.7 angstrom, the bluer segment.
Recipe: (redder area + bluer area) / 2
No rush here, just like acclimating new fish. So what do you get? 482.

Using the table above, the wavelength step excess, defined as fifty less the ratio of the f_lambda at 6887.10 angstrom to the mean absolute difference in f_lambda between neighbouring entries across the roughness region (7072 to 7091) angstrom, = -175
